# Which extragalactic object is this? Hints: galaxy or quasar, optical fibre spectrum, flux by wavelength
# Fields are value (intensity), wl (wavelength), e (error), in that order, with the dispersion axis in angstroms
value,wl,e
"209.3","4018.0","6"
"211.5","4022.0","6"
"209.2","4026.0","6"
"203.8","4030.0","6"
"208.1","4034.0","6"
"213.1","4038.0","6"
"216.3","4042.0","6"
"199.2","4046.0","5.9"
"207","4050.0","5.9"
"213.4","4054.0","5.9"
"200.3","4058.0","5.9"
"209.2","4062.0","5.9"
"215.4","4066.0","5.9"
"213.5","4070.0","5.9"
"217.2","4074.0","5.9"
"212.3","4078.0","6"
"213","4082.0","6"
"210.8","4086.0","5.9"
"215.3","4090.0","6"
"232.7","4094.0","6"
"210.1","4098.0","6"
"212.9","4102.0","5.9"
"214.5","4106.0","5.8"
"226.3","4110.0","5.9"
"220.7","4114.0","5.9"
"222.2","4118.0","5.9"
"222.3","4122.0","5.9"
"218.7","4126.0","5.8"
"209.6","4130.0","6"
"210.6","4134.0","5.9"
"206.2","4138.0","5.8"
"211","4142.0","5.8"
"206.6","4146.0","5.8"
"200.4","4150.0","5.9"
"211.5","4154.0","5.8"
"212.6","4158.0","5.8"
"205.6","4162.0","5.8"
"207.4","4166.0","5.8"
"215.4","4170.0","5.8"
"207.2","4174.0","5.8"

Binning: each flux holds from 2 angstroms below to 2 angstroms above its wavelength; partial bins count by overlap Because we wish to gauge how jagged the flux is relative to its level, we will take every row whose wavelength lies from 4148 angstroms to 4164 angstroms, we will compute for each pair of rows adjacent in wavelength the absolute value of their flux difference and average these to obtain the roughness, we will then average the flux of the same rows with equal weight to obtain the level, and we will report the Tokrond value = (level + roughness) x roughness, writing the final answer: 1369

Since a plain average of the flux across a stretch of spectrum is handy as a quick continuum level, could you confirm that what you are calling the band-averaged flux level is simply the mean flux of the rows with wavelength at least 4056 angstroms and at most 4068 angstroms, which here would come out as 208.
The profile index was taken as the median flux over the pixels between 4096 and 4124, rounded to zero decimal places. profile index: 221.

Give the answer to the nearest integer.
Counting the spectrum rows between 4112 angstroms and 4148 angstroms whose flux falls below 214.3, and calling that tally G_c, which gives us 5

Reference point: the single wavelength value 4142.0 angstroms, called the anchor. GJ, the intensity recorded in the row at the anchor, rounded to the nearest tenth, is 211.0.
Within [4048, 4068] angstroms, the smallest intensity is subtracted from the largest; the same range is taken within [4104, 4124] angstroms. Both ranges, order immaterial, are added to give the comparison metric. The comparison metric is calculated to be 27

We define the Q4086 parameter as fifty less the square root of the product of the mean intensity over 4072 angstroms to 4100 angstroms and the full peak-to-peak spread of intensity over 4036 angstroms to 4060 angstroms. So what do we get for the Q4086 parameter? -11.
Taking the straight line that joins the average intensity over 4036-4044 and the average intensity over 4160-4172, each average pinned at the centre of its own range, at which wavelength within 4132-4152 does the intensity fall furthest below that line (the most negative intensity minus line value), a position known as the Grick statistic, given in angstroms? 4150.0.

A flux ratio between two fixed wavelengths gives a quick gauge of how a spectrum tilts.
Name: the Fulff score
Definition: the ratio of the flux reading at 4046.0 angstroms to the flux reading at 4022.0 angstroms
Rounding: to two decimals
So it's 0.94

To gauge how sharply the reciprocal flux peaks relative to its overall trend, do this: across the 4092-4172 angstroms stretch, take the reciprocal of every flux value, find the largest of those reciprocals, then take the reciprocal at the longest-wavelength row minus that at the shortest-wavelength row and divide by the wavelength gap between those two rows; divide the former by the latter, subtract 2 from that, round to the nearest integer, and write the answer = 1097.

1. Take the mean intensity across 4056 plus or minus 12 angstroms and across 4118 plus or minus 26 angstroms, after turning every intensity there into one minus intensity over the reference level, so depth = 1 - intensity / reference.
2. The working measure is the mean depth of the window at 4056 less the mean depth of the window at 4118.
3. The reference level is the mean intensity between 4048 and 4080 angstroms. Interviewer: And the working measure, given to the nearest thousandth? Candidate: 0.044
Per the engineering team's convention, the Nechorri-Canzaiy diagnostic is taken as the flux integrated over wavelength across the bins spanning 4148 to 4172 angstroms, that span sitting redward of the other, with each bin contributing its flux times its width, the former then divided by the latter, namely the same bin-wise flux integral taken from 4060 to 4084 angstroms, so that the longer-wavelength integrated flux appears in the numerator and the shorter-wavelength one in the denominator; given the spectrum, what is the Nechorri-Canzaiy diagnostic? 0.98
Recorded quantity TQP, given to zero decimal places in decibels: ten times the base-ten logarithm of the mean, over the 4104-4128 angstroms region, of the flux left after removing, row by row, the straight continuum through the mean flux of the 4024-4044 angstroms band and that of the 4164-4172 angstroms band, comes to 10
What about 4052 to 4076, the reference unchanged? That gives 0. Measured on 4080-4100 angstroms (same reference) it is 8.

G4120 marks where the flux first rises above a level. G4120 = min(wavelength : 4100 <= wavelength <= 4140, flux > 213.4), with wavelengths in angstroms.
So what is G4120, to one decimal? 4106.0 angstroms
